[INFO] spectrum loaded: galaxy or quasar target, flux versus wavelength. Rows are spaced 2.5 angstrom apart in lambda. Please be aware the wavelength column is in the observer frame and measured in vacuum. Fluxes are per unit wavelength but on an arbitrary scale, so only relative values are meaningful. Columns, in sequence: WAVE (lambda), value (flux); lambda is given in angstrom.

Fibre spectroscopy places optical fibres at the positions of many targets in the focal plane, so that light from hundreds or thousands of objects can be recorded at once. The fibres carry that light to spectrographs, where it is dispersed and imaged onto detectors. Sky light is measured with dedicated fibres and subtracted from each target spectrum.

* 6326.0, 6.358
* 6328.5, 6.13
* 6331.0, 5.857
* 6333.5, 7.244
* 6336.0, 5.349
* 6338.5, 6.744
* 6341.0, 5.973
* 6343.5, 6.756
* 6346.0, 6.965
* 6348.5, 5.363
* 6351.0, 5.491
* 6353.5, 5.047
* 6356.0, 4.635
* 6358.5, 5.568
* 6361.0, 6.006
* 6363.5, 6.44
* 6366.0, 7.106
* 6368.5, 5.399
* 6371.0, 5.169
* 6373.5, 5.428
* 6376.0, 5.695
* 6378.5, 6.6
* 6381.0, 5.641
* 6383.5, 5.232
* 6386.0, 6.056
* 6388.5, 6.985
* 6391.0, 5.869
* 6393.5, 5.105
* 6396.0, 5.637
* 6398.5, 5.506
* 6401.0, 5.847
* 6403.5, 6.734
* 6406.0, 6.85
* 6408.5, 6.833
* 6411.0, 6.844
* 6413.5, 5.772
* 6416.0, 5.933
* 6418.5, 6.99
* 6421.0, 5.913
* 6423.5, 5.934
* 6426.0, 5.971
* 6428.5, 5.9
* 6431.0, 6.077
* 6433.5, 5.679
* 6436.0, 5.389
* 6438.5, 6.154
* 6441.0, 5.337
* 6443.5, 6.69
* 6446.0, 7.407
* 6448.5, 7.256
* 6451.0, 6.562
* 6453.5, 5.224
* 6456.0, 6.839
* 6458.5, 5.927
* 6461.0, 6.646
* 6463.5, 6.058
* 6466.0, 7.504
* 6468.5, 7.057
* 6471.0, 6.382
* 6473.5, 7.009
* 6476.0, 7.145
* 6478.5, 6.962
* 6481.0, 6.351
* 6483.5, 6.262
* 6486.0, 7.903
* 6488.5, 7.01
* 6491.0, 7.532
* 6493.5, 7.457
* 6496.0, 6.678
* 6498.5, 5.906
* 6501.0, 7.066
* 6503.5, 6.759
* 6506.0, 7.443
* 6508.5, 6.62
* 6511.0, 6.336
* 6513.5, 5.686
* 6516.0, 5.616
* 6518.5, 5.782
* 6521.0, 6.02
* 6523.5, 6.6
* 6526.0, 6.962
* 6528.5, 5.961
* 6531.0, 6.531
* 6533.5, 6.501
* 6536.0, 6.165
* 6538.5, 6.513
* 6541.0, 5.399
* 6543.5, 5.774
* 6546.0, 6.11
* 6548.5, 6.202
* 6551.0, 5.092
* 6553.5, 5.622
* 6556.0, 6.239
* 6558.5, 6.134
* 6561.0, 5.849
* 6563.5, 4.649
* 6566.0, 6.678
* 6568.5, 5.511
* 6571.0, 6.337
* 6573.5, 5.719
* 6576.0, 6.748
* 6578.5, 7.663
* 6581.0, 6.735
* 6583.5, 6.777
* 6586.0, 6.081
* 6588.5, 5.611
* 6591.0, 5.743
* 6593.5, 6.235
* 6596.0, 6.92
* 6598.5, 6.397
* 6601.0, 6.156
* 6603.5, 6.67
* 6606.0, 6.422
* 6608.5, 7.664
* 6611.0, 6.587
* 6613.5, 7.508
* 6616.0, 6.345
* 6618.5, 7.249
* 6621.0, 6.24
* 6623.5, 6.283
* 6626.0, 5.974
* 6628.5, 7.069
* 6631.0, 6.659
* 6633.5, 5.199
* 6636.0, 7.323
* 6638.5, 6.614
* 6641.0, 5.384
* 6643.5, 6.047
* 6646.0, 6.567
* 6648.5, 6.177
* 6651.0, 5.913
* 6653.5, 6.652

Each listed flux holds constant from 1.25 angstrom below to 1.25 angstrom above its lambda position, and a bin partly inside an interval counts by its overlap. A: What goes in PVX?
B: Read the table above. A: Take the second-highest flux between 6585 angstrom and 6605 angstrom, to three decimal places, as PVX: 6.670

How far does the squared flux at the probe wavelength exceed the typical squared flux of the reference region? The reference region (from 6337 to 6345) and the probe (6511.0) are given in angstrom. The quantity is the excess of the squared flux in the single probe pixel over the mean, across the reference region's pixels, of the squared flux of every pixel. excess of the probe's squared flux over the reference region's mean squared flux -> -2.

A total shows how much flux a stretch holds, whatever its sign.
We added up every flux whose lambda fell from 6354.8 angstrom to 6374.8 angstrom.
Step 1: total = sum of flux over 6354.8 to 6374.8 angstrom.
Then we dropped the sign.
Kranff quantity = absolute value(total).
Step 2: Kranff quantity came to 46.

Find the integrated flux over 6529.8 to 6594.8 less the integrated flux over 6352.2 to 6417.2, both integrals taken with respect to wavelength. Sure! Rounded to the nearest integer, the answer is 12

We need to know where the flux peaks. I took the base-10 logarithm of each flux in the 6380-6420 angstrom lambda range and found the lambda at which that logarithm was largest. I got 6418.5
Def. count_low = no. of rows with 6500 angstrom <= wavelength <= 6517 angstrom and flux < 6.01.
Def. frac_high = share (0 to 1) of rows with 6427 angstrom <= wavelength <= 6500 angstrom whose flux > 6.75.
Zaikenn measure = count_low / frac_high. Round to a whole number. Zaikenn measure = 5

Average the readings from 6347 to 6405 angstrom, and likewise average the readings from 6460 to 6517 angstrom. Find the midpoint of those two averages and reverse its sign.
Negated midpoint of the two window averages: -6.3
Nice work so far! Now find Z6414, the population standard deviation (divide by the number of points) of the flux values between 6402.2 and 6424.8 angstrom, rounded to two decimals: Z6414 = 0.48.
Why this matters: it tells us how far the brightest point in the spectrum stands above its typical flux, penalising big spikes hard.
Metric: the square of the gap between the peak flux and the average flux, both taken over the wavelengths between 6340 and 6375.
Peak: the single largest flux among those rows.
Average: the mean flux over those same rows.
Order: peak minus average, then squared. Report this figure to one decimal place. 1.7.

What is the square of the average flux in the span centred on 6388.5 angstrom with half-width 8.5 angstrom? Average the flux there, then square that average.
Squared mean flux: 34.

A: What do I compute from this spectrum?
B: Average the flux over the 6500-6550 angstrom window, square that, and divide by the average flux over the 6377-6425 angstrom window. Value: 6.5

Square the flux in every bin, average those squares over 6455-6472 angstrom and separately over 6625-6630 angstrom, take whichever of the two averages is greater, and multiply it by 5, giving 221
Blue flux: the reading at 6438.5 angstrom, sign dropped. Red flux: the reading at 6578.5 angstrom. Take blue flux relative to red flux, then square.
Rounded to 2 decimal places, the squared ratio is 0.64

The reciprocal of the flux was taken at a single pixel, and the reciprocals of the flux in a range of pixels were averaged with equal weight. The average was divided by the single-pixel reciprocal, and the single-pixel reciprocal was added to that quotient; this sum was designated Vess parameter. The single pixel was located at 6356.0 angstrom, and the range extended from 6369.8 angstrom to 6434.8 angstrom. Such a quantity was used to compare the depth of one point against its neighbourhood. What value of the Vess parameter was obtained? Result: 0.99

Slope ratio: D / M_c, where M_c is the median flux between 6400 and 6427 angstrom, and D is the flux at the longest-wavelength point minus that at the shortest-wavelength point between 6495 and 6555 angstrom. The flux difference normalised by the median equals -0.18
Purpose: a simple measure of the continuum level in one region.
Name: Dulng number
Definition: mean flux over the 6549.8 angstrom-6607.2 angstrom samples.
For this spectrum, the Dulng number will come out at 6.17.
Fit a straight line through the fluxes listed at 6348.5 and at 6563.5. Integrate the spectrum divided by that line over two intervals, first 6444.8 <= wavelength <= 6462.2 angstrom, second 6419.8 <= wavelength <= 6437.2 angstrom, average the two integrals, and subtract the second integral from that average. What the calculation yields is 1.4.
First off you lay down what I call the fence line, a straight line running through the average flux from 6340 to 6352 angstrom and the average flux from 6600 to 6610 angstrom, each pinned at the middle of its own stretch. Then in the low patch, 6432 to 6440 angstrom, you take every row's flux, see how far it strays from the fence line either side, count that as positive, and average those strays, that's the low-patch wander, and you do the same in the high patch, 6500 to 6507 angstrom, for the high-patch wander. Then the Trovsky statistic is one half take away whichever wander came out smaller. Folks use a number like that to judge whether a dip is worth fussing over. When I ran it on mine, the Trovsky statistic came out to -0.08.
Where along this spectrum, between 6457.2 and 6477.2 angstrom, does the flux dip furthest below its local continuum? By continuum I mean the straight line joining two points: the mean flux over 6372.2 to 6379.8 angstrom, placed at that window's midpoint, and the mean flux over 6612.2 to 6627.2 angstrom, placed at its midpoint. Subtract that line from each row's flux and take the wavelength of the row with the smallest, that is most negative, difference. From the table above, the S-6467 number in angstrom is 6458.5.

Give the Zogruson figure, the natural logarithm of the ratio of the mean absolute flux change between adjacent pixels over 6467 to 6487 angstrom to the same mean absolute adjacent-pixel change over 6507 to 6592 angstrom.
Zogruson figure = 0.0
